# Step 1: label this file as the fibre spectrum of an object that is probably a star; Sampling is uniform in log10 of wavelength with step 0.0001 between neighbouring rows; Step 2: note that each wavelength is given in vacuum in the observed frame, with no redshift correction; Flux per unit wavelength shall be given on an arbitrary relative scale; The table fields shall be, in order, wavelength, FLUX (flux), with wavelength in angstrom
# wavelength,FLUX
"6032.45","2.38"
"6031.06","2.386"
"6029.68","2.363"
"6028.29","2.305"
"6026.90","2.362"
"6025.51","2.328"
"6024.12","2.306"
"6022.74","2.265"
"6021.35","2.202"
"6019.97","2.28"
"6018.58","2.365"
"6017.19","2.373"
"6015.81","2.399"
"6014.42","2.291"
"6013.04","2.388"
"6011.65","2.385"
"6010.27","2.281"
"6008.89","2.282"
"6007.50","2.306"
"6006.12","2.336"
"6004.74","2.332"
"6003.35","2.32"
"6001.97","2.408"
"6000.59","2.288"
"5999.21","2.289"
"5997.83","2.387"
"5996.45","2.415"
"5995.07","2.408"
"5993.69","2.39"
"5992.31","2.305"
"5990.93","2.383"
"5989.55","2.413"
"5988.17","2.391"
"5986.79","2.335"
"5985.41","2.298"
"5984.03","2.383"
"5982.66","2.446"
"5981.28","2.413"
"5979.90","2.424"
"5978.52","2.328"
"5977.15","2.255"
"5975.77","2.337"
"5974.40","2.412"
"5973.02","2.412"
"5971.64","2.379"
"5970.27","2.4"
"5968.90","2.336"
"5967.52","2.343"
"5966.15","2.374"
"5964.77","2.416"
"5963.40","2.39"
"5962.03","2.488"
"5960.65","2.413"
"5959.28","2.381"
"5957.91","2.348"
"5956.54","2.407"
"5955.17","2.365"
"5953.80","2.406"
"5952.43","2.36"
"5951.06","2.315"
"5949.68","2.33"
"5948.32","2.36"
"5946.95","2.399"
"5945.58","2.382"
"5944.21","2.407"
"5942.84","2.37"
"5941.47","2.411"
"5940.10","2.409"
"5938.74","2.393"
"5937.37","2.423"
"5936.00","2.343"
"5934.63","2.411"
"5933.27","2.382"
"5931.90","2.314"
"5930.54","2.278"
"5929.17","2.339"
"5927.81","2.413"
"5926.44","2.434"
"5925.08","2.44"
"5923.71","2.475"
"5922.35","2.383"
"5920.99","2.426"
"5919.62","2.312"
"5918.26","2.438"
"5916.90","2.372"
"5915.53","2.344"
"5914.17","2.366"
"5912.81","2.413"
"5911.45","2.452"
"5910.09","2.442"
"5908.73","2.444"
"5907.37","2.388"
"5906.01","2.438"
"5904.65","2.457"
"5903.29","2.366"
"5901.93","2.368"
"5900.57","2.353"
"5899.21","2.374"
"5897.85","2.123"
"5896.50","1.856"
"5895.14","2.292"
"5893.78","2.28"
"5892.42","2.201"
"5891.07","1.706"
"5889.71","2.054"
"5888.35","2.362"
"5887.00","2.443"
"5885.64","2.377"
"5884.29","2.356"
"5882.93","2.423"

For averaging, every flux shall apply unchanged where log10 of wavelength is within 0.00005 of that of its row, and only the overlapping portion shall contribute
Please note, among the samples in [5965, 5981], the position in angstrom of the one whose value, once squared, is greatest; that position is 5979.90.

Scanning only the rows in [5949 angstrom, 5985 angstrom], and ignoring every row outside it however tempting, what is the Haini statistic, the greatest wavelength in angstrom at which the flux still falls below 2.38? 5978.52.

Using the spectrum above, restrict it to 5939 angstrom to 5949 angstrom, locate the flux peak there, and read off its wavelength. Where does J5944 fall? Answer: 5941.47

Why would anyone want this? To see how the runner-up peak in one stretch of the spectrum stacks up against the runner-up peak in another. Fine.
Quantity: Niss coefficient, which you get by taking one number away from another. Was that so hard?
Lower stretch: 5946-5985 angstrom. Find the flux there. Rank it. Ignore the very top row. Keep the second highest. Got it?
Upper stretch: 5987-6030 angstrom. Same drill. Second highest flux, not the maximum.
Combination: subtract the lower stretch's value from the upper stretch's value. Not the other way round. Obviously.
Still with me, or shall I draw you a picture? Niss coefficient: -0.033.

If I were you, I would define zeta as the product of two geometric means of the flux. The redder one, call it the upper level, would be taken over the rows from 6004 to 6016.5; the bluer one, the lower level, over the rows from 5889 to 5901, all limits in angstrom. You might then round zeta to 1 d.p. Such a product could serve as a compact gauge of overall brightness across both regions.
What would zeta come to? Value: 5.0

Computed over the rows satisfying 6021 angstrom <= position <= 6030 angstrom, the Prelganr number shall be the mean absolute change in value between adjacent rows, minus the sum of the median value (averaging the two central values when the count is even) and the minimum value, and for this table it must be -4.46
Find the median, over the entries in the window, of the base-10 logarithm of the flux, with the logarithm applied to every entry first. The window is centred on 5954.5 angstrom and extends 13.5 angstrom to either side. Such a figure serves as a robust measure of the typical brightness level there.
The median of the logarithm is 0.377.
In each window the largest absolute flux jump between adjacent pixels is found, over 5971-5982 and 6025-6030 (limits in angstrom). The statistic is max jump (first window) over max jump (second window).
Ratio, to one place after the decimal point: 1.7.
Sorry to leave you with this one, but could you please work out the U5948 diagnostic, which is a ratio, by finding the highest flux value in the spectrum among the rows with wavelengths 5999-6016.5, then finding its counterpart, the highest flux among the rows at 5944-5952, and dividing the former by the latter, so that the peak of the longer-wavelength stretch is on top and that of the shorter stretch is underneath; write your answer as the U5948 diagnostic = 1.00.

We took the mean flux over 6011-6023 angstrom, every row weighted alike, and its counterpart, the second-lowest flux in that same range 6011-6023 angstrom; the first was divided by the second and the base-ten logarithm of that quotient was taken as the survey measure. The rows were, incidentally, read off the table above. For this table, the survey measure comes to 0.012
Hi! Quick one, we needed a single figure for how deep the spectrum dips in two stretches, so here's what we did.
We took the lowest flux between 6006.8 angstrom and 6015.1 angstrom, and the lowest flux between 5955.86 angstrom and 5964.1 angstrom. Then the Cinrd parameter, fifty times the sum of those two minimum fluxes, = 231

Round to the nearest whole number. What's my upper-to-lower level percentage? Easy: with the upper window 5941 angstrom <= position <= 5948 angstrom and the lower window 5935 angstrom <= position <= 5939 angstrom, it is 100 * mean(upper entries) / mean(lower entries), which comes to 100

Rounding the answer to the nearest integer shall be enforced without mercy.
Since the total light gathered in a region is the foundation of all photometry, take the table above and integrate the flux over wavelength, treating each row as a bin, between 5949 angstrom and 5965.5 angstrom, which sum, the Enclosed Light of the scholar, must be 39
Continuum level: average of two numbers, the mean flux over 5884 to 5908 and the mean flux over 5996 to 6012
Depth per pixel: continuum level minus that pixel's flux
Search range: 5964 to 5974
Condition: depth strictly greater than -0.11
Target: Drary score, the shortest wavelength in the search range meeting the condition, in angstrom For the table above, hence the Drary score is 5966.15 angstrom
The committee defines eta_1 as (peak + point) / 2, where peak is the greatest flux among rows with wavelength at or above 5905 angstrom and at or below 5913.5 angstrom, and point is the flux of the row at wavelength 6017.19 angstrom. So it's 2.41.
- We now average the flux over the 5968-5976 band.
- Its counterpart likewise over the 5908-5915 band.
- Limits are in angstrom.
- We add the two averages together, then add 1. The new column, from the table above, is 5.80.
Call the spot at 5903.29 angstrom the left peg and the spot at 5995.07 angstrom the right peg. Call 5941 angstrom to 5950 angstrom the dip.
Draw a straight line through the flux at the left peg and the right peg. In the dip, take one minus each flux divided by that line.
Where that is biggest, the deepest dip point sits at 5949.68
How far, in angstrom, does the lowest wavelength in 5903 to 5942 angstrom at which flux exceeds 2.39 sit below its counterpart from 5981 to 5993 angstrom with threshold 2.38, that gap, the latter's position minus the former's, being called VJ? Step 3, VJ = 76.6 angstrom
